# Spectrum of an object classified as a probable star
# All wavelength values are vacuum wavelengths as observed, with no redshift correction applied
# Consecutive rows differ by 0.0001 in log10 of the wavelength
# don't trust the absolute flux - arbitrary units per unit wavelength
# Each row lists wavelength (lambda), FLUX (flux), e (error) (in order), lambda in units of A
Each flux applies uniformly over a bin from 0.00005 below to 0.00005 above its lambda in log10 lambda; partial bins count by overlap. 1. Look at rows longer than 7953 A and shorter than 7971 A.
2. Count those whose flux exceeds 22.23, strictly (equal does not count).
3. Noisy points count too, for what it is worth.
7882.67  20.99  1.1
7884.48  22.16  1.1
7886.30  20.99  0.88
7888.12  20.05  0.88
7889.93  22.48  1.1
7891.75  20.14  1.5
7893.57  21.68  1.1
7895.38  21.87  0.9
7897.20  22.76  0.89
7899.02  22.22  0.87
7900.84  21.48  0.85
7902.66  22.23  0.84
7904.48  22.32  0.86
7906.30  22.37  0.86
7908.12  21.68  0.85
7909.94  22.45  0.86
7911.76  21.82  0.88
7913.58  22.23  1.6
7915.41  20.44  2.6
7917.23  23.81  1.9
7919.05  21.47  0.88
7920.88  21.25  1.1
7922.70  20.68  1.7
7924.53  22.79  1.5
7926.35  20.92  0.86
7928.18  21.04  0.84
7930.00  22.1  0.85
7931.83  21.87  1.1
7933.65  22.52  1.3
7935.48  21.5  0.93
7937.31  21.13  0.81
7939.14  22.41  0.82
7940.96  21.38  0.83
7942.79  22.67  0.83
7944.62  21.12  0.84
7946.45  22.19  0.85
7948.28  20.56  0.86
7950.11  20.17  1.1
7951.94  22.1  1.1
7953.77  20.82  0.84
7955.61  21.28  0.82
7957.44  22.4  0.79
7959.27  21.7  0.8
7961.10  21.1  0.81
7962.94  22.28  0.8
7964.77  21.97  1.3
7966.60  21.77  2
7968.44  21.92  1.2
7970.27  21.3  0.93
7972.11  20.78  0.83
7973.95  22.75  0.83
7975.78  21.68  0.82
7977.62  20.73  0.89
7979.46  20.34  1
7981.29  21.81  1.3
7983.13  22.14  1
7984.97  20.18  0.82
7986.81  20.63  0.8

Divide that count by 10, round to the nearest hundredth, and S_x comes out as 0.20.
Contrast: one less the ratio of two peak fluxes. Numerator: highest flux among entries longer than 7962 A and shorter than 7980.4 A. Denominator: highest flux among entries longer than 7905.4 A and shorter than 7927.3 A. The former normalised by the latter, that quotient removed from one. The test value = 0.04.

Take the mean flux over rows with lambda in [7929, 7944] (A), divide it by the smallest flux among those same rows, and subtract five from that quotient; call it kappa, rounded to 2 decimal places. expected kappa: -3.96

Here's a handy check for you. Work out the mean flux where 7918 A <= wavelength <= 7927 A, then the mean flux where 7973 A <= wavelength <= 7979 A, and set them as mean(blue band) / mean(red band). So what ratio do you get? 0.99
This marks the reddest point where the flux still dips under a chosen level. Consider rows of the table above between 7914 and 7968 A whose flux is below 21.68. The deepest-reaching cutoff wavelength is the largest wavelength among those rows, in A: 7961.10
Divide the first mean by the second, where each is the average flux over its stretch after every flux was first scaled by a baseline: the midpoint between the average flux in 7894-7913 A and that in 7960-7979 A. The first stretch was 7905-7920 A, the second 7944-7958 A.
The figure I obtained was 1.03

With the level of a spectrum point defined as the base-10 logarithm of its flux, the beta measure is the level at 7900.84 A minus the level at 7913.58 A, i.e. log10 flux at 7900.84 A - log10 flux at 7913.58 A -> -0.015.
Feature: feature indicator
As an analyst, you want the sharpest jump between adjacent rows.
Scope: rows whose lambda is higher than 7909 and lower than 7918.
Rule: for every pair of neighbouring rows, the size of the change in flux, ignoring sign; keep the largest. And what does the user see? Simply 3.37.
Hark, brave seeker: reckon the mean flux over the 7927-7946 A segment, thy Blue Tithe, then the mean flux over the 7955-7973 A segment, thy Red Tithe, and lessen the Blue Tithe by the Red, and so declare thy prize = 0.1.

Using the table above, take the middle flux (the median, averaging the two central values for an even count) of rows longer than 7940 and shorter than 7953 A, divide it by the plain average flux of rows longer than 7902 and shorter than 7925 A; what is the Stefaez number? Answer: 0.97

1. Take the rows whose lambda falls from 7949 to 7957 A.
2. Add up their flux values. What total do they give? 84.4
